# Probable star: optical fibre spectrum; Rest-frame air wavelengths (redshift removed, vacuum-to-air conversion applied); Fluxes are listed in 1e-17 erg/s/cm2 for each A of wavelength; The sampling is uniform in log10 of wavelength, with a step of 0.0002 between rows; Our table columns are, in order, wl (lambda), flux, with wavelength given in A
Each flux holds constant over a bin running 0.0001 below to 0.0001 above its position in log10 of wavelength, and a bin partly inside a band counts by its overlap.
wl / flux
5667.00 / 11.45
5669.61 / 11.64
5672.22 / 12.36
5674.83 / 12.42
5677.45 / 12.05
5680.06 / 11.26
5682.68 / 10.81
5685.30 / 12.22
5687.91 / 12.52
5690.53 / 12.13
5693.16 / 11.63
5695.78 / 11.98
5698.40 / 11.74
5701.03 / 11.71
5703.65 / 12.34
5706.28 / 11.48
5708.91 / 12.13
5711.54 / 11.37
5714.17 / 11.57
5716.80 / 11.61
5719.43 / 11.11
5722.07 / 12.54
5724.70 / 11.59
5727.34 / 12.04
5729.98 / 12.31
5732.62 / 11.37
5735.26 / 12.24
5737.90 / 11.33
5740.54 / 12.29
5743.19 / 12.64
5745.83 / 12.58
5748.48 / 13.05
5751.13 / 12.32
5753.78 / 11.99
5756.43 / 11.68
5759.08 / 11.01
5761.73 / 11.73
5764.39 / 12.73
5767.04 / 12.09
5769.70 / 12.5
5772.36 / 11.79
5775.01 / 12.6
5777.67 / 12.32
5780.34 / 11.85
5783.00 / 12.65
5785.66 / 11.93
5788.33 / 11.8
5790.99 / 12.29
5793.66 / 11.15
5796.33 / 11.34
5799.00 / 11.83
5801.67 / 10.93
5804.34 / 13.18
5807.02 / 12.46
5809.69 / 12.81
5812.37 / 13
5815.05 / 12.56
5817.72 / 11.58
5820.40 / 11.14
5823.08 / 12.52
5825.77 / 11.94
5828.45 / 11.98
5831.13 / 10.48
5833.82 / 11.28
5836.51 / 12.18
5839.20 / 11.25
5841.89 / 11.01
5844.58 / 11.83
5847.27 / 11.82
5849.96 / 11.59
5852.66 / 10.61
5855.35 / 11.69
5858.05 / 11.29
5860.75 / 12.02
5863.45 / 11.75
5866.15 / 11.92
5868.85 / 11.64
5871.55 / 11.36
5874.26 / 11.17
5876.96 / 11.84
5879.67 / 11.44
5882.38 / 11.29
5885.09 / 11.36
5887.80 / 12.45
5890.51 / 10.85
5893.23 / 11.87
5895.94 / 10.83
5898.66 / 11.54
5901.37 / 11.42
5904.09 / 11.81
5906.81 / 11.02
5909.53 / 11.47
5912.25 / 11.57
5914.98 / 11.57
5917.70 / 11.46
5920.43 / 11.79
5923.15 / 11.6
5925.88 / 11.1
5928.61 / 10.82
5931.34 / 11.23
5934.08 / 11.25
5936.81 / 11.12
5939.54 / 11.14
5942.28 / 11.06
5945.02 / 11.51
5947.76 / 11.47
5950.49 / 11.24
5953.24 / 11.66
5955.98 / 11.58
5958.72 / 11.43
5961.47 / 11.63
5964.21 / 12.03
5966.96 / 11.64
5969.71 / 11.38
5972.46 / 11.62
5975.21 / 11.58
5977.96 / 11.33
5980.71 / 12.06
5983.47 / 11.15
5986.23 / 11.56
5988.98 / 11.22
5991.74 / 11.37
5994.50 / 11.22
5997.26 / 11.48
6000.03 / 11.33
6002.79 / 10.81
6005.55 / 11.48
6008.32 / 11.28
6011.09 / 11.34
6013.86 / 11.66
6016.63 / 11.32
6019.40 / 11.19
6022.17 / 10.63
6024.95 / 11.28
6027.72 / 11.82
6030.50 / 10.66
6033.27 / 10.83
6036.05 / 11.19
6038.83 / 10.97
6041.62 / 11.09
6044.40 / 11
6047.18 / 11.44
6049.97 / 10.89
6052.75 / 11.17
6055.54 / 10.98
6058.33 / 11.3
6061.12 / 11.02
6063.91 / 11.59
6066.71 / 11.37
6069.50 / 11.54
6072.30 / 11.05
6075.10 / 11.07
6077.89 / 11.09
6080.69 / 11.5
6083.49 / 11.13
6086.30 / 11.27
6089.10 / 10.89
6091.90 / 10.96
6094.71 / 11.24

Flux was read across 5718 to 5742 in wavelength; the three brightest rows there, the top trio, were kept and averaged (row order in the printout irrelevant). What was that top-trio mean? 12.4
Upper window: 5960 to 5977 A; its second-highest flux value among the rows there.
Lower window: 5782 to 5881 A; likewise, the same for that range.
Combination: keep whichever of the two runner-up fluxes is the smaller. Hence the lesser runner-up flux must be 11.6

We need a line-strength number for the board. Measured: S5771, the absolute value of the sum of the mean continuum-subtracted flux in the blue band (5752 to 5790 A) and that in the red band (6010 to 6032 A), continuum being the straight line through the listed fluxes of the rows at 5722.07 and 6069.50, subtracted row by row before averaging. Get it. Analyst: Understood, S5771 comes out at 0.79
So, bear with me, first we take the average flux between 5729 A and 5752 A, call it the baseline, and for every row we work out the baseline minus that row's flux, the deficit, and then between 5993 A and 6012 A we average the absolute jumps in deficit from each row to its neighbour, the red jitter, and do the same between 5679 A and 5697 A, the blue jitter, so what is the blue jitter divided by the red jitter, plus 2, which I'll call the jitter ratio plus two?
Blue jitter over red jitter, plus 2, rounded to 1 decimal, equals 3.8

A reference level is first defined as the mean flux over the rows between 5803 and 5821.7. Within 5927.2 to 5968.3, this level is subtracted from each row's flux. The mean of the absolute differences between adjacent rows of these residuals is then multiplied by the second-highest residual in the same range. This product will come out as -0.16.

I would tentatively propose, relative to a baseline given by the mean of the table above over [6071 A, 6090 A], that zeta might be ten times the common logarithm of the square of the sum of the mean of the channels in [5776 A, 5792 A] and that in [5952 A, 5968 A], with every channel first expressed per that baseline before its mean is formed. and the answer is 6.6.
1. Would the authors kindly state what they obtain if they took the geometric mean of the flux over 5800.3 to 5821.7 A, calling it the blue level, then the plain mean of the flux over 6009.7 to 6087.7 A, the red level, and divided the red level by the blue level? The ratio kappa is 0.92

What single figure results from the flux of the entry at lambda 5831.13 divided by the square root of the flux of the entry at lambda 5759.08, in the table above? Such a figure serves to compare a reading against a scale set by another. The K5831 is 3.16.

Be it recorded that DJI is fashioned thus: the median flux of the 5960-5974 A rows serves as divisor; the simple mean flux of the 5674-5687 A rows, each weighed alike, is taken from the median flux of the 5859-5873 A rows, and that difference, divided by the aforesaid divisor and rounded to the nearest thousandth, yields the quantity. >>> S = 0.000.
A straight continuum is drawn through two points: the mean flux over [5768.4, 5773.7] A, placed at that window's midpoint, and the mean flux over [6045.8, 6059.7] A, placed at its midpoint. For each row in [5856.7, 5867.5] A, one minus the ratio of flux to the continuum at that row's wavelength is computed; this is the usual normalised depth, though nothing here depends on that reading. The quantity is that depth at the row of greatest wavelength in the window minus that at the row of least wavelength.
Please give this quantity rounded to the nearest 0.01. -0.06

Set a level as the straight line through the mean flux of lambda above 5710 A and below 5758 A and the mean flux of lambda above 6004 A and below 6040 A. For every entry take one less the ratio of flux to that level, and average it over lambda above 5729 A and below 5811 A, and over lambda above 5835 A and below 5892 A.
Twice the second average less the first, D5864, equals 0.033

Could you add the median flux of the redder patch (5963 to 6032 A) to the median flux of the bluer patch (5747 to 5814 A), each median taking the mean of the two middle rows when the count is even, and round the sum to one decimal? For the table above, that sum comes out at 23.4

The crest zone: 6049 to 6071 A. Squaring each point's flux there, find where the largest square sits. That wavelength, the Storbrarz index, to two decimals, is 6063.91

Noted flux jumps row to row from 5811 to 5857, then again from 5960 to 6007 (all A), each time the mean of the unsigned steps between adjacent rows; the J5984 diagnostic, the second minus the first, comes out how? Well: -0.34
